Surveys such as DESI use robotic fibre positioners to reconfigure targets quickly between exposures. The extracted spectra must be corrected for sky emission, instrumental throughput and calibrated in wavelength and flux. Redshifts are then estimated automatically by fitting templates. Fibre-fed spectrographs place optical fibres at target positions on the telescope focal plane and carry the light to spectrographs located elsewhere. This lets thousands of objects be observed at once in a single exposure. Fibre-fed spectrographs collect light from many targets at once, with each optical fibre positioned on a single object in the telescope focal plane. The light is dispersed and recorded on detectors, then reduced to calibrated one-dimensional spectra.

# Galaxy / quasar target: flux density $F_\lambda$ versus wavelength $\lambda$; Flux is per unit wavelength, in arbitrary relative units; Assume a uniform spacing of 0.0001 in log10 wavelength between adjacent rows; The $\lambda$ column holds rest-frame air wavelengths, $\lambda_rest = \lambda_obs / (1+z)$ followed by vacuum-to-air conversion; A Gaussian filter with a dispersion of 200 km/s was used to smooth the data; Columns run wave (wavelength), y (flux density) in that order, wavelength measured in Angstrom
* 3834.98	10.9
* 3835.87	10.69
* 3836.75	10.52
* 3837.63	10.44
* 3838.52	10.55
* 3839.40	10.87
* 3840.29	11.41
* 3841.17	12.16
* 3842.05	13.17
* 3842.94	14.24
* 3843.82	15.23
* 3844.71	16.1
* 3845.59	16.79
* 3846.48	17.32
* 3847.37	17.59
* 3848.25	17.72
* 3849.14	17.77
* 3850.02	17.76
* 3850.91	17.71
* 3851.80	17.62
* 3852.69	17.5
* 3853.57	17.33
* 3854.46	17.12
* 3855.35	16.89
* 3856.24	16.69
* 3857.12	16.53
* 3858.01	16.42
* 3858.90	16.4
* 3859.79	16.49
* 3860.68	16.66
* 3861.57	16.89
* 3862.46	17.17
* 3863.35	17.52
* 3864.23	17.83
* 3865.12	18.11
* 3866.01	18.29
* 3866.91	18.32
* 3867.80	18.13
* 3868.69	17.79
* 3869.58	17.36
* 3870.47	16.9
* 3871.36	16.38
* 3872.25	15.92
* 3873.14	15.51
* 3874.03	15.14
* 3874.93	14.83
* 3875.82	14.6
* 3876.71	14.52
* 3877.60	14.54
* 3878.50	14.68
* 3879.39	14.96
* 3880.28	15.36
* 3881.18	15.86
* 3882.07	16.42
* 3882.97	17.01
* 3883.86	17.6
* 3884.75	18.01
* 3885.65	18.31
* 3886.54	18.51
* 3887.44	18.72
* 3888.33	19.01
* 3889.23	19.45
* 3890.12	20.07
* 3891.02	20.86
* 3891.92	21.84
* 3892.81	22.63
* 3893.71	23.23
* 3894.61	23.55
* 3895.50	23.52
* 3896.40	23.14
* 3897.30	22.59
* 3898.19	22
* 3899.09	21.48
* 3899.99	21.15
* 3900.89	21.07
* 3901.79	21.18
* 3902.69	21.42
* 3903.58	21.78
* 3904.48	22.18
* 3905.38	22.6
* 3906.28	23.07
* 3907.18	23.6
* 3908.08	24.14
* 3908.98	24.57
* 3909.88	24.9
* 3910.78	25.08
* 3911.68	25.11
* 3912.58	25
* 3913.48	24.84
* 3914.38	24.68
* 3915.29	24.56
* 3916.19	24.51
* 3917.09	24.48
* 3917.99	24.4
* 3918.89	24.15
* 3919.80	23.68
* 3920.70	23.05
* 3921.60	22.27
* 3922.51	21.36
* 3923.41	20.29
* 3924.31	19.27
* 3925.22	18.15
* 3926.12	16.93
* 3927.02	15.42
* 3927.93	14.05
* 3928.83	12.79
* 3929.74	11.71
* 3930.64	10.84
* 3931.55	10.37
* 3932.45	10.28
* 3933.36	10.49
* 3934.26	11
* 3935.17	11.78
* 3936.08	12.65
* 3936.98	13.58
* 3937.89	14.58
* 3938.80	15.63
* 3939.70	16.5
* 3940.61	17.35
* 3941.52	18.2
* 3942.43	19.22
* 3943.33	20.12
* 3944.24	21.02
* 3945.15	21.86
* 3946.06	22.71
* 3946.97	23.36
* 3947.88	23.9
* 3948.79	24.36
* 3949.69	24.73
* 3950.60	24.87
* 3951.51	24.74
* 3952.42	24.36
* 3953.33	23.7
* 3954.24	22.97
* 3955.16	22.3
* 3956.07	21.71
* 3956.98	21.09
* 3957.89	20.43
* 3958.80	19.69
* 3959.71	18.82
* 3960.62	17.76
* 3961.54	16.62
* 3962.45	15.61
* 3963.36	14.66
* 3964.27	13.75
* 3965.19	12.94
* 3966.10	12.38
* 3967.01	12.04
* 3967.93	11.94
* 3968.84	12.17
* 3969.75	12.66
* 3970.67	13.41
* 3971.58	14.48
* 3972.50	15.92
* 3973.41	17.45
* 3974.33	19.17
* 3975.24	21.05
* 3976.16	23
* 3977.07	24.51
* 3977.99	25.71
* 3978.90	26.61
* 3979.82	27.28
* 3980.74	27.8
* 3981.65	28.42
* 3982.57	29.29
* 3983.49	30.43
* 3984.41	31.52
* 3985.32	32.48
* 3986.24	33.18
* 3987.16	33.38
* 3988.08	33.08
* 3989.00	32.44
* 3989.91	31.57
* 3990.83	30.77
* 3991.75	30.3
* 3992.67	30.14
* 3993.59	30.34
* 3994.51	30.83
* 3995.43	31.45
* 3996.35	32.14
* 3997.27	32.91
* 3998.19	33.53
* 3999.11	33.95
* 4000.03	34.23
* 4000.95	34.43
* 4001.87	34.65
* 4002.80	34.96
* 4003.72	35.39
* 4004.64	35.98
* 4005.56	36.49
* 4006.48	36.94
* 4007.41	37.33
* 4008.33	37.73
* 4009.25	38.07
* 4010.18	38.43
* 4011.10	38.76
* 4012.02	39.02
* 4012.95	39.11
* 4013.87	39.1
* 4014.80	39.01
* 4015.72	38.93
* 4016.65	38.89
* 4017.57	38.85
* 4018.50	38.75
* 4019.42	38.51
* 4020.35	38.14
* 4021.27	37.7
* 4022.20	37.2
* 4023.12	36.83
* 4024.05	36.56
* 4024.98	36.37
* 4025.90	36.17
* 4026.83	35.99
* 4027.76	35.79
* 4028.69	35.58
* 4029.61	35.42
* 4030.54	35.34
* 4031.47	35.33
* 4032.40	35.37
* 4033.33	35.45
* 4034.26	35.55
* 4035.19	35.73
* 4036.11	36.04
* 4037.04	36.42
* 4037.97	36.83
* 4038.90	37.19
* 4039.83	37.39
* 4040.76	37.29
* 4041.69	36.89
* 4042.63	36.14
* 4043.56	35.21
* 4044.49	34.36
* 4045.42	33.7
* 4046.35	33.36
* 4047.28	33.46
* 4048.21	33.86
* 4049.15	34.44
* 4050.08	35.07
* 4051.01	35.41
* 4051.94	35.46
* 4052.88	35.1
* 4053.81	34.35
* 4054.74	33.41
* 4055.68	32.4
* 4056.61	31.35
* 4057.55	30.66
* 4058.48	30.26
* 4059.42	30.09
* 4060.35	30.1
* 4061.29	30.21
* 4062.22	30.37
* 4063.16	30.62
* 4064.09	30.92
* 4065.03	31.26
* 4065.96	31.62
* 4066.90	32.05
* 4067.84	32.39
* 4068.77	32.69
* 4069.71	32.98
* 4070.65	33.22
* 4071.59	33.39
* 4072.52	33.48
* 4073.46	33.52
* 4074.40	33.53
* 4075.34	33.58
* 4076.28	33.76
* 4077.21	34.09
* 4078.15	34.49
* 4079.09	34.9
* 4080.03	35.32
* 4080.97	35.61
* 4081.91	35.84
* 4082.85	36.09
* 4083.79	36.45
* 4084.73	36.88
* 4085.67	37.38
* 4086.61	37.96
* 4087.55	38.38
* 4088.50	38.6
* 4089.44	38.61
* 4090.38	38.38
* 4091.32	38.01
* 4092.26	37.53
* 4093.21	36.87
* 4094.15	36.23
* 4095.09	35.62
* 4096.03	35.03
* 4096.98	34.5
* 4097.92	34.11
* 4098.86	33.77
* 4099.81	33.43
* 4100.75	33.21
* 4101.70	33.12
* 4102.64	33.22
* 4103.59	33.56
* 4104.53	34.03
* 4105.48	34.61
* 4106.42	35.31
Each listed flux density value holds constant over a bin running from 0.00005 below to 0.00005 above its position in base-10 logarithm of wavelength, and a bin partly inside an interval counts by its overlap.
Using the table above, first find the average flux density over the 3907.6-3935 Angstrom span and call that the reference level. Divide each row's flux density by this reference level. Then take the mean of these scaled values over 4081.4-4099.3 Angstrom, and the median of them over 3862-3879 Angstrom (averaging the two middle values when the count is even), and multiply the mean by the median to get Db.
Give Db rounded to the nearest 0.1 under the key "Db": 1.6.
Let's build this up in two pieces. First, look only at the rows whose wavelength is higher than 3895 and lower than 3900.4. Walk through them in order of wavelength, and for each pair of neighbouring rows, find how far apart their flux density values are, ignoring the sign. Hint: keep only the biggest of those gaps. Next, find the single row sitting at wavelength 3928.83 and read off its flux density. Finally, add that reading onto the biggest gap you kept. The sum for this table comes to 13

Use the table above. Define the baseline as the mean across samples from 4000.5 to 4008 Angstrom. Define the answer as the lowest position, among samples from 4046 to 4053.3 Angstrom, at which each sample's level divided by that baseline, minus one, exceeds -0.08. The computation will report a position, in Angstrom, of 4046.35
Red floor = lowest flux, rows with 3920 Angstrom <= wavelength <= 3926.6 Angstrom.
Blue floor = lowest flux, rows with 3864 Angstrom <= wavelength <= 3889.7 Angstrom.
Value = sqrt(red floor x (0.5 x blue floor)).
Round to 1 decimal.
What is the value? 11.1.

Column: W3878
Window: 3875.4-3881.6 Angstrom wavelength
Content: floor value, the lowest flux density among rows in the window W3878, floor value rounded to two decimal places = 14.52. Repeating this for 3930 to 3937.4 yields 10.28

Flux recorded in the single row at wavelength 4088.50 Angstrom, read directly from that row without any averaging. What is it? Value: 38.6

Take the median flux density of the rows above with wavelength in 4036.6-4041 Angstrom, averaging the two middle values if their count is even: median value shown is 37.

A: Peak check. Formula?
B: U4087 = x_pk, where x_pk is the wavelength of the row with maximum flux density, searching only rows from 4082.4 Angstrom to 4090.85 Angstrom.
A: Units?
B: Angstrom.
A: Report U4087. 4089.44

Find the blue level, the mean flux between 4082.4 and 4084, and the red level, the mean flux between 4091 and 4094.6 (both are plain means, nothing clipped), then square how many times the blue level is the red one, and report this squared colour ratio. 1.0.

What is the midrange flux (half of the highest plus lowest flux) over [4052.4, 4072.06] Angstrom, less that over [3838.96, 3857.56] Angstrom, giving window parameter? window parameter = 18.3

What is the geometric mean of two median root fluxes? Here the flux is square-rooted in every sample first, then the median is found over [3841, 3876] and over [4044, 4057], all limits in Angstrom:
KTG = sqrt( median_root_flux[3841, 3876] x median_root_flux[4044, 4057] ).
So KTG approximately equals 4.90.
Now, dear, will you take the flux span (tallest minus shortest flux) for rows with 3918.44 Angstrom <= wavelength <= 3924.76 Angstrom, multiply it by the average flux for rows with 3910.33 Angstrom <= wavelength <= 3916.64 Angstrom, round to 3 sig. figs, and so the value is 121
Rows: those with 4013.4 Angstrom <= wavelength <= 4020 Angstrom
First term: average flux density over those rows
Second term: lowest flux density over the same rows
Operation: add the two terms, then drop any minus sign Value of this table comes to 77.4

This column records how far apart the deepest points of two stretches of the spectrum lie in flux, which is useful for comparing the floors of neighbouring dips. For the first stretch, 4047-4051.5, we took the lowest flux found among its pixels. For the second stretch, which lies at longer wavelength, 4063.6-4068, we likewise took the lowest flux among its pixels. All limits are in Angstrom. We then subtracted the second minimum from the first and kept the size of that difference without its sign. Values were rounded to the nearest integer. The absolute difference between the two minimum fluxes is 3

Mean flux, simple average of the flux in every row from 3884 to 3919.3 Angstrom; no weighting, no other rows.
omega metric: 22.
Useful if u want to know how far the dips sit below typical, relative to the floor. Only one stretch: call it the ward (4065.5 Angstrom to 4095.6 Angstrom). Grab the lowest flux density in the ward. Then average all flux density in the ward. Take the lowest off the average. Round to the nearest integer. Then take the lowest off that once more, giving -28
